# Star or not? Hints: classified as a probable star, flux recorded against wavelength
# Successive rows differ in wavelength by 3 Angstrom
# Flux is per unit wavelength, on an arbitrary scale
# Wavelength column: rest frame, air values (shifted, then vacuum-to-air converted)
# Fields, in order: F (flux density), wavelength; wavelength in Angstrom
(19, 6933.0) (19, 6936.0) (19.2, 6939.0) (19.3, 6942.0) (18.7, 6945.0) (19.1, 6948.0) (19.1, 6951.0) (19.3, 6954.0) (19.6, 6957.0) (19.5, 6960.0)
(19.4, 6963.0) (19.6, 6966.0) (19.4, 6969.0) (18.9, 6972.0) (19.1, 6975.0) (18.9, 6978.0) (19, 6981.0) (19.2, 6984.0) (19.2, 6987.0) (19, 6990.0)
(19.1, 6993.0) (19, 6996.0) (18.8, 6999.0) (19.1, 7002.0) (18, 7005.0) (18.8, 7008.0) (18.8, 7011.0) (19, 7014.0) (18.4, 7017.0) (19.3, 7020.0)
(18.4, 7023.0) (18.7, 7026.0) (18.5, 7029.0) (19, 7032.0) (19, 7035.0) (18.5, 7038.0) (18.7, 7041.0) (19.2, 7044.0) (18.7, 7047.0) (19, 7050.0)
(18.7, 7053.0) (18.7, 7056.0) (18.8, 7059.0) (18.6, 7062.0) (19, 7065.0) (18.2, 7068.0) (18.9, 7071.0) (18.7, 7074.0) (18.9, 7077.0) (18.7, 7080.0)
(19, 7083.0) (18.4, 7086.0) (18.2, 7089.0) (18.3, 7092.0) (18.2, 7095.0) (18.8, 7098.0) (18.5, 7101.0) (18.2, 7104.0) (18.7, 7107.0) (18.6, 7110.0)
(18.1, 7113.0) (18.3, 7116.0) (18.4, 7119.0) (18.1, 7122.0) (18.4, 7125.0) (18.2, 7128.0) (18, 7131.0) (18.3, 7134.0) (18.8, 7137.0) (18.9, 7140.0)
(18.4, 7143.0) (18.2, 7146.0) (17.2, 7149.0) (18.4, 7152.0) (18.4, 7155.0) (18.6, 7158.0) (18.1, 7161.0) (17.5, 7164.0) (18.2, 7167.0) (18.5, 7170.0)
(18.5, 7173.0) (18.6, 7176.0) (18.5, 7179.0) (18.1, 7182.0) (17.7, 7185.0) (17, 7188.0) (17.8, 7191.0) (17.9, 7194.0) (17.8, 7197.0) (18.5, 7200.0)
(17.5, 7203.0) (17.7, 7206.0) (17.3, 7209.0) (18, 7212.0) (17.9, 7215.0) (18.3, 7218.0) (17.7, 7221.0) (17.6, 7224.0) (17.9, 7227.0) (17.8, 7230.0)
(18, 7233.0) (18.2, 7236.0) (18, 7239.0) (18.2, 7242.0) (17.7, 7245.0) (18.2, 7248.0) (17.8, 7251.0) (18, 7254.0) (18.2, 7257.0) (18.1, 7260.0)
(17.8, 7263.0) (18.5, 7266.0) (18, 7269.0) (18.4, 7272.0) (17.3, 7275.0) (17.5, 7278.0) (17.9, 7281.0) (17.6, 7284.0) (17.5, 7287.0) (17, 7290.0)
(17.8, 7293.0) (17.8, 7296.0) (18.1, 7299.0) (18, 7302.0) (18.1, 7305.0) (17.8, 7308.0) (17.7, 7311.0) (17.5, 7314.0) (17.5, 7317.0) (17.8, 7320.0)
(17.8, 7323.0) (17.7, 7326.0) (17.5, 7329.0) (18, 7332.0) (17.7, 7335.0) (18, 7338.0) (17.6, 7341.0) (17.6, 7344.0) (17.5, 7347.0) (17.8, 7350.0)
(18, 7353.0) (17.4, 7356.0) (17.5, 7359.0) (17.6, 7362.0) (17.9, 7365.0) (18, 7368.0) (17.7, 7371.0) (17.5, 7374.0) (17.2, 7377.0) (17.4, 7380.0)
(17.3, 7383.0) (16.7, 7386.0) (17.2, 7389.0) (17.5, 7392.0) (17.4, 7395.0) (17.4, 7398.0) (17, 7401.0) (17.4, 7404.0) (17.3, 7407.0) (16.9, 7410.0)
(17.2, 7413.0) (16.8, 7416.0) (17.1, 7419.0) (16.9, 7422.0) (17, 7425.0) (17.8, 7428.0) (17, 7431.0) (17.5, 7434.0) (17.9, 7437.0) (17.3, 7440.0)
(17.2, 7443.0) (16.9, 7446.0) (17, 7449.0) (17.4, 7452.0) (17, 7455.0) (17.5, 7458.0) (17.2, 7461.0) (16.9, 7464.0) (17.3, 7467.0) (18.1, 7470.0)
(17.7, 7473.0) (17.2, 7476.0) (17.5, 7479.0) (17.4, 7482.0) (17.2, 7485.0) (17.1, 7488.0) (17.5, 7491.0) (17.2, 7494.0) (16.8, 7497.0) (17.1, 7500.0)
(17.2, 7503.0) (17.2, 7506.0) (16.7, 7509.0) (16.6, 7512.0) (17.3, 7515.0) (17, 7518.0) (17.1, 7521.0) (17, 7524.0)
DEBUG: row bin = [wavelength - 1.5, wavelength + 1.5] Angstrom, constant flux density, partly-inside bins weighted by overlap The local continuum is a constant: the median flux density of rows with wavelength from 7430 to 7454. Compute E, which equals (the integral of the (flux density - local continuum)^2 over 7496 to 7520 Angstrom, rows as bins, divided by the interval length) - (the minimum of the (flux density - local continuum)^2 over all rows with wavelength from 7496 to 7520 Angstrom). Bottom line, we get 0.1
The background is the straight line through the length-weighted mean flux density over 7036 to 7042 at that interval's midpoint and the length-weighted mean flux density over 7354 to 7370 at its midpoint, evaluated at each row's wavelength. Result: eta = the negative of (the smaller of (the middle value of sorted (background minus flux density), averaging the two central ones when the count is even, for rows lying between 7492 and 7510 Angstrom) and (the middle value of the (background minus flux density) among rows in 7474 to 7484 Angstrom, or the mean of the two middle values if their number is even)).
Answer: 0.06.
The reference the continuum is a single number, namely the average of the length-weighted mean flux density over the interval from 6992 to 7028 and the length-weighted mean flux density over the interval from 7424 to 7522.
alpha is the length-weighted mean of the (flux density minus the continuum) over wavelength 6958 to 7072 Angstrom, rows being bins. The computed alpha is 0.9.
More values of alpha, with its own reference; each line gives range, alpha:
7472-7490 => -0.7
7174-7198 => -0.1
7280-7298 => -0.4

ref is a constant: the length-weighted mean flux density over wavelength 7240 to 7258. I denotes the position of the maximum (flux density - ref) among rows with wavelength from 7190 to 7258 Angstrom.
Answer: 7200.0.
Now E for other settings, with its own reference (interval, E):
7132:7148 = 0.7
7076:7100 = 0.9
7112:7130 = 0.3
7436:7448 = 0.1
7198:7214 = 0.5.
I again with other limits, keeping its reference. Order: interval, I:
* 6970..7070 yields 7020.0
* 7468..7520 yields 7470.0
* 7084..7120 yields 7098.0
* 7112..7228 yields 7140.0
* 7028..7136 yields 7044.0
